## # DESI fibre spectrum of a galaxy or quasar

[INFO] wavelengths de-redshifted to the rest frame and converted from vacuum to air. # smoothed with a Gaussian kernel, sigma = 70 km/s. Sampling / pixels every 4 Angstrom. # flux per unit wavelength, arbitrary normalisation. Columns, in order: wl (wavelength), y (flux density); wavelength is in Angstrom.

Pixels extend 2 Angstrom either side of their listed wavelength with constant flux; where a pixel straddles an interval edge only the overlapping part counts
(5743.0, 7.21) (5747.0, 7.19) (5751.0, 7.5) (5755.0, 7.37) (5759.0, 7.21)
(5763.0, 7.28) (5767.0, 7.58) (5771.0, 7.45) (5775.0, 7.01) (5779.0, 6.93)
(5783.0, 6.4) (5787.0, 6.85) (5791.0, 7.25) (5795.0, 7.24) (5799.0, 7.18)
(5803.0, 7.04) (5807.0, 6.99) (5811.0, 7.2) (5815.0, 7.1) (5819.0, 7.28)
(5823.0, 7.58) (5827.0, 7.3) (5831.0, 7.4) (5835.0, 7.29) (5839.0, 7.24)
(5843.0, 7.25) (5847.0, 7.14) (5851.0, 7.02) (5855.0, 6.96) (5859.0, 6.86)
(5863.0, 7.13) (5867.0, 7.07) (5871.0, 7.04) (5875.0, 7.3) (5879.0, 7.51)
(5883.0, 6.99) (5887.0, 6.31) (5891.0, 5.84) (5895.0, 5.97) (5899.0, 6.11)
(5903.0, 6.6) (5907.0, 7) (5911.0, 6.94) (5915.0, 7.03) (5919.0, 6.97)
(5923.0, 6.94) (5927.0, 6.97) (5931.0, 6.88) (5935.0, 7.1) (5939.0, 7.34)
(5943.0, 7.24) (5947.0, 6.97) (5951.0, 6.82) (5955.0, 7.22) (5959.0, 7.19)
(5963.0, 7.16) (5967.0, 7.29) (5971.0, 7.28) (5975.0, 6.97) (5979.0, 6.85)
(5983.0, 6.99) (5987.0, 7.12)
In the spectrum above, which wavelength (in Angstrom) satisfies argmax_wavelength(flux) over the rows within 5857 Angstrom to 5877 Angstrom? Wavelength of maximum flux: 5875.0 Angstrom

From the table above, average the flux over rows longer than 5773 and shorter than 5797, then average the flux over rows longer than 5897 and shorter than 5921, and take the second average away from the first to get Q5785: 0.17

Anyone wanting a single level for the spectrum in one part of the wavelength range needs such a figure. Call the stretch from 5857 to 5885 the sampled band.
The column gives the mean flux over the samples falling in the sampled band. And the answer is 7.13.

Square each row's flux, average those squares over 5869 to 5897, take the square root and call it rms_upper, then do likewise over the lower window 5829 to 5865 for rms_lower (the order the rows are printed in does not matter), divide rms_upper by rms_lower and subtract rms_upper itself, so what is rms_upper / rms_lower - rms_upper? -5.79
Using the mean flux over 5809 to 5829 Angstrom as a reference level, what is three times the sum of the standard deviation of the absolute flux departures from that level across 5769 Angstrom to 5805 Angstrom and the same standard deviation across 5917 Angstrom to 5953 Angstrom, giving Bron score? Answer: 1.2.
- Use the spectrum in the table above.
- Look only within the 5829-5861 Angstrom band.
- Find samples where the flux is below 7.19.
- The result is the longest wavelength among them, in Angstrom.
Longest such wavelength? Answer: 5859.0 Angstrom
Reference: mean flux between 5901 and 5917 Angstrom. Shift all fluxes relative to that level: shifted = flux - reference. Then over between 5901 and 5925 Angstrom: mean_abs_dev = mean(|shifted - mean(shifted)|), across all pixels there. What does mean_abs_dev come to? 0.10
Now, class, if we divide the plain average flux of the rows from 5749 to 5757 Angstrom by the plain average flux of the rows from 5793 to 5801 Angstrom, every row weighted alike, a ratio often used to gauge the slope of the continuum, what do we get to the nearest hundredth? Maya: 1.03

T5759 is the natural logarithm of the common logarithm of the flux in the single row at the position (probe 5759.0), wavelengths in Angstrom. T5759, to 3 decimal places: -0.153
